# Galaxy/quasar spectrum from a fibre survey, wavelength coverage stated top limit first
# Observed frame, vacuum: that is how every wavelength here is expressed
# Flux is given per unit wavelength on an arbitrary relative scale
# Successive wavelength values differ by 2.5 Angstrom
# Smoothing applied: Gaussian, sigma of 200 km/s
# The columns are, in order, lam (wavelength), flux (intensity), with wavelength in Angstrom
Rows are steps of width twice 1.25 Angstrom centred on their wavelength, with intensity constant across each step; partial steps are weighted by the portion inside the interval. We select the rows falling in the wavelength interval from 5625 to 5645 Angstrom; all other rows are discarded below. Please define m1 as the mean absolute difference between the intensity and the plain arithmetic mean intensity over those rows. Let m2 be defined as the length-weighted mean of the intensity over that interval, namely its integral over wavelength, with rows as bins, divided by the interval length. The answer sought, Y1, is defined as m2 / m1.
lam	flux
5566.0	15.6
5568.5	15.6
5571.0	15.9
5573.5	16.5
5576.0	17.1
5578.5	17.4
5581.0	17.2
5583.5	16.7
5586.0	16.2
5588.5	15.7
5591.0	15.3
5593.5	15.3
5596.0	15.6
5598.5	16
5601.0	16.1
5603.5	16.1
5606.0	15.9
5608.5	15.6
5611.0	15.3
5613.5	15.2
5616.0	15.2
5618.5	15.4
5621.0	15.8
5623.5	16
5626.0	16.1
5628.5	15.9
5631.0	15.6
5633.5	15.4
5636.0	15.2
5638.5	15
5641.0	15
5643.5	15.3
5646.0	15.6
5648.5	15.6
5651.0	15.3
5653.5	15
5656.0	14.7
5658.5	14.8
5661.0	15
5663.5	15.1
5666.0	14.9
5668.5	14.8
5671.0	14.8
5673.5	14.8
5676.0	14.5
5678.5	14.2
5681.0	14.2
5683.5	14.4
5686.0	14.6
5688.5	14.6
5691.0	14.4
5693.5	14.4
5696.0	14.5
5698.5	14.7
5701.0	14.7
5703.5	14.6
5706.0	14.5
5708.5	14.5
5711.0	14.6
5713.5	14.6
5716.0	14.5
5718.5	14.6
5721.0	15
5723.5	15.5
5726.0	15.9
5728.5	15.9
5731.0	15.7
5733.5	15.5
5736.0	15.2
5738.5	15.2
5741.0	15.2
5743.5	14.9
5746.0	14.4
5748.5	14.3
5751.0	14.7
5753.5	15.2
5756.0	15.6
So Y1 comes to 48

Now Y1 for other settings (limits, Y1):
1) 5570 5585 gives 39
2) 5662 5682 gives 54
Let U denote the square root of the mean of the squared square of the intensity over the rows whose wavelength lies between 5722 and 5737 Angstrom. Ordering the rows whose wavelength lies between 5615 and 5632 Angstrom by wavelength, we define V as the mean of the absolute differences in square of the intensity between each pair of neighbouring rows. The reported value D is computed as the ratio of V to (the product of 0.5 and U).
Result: 0.060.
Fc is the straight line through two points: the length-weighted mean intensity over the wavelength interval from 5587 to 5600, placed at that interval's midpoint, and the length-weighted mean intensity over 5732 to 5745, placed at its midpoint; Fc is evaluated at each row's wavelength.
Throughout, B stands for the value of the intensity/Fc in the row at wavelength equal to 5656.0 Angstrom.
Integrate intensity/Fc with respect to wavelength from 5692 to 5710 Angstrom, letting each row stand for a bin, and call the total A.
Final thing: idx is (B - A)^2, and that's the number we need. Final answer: 262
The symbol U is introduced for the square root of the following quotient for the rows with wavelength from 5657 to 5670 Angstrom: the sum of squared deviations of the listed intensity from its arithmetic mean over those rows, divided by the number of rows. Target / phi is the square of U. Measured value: 0.01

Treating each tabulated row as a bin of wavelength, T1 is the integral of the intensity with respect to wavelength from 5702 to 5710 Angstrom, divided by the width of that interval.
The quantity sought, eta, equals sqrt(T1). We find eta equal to 3.81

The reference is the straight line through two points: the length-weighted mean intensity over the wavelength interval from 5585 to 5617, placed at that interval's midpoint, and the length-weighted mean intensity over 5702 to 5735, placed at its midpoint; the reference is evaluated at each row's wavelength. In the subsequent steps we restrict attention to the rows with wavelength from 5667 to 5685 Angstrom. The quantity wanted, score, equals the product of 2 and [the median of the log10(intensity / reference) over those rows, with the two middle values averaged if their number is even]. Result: -0.044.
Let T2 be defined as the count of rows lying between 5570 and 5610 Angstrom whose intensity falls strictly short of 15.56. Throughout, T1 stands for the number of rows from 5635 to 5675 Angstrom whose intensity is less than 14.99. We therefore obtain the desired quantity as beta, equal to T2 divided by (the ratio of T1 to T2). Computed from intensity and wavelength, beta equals 1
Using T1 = 6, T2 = 2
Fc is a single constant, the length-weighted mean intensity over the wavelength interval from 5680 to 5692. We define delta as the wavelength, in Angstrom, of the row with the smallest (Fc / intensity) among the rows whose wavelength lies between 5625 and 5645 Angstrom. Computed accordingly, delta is 5626.0 Angstrom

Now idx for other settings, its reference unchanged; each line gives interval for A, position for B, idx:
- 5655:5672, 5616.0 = 238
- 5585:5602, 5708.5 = 262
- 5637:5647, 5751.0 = 79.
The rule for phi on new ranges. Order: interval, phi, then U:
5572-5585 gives 0.11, 0.33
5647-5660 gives 0.11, 0.33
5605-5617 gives 0.07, 0.27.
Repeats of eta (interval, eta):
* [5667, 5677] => 3.84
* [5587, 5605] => 3.97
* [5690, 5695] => 3.80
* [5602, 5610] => 3.98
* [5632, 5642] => 3.89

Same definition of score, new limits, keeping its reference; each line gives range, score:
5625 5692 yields -0.025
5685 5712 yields -0.034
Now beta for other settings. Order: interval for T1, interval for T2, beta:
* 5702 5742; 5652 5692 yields 37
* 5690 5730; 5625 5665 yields 10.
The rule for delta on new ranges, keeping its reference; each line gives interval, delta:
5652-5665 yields 5663.5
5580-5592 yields 5581.0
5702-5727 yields 5726.0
